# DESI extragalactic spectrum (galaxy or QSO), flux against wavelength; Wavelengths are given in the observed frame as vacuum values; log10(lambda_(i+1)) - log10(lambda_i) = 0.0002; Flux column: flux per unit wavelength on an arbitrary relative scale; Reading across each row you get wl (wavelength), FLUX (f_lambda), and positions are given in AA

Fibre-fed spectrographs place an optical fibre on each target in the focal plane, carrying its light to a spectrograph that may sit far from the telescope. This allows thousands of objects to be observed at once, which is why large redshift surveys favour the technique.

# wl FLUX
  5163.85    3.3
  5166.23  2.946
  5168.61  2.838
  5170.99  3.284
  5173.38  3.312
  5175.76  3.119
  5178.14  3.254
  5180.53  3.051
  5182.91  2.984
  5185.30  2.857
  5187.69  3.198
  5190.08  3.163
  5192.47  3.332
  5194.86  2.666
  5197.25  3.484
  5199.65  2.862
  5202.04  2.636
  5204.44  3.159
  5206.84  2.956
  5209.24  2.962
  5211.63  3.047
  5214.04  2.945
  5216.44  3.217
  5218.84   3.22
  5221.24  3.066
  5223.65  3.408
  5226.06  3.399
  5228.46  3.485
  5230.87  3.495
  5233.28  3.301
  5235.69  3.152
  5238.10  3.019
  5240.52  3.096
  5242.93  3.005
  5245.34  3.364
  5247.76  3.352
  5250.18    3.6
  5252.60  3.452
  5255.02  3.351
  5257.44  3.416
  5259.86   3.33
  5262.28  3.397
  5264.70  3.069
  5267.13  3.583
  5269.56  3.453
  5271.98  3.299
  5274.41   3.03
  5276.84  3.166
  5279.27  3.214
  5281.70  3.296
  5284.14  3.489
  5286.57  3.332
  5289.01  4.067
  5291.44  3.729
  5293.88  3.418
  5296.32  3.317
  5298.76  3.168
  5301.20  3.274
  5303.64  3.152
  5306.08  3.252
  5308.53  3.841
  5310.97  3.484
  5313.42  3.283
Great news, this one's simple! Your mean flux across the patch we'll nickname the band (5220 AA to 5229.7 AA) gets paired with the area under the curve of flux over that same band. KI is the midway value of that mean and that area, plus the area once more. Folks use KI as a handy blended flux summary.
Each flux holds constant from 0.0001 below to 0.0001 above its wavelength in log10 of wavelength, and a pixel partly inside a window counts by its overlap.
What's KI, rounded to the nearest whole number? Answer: 50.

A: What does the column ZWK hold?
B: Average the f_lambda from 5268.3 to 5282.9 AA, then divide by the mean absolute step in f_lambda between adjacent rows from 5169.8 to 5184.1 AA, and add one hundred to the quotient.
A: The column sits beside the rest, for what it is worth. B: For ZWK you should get 126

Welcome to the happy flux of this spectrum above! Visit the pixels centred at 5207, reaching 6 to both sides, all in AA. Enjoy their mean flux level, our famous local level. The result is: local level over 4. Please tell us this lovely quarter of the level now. 0.74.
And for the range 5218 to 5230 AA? 0.83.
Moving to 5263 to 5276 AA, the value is 0.82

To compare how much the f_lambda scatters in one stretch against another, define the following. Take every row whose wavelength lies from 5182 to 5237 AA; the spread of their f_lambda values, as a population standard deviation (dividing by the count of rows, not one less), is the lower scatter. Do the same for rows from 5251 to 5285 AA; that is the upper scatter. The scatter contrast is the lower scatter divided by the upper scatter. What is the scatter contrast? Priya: 1.6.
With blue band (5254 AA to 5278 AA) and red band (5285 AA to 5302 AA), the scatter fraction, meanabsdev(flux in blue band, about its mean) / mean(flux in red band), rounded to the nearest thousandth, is 0.039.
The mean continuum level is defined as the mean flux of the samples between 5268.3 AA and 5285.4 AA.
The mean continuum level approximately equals 3.28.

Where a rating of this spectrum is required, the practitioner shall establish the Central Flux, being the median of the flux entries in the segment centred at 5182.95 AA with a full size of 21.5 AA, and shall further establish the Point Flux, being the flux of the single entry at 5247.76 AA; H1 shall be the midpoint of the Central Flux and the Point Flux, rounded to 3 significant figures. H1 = 3.26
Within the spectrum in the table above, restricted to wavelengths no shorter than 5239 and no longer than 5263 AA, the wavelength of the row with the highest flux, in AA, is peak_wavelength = 5250.18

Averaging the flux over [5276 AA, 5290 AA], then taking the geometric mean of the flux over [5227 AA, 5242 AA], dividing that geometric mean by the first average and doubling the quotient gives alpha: 1.90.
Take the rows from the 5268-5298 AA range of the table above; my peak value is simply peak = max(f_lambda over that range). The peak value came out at 4.067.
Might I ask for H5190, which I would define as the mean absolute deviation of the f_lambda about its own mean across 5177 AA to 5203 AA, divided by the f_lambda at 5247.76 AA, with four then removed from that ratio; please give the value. -3.93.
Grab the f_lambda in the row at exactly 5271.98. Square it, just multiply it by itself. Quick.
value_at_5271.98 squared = 10.88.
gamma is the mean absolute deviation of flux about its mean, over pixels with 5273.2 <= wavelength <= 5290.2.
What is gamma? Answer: 0.23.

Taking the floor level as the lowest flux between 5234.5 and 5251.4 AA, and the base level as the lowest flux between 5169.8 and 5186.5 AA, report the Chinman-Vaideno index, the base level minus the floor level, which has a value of -0.15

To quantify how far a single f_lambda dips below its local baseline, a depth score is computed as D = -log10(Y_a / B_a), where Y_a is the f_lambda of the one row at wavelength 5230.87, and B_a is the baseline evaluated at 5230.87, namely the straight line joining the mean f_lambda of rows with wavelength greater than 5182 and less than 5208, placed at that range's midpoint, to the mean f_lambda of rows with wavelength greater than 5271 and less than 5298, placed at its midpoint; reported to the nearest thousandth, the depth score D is -0.042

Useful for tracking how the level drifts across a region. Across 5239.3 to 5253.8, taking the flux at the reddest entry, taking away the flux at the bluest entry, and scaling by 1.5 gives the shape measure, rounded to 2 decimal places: 0.53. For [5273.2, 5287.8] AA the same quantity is 0.45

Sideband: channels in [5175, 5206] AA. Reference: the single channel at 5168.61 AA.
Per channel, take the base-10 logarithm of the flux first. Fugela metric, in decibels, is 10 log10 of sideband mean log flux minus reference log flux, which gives -15.1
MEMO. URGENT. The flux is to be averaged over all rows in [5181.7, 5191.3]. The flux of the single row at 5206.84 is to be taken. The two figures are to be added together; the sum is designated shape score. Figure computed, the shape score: 6.0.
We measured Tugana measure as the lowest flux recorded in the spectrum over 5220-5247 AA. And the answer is 3.005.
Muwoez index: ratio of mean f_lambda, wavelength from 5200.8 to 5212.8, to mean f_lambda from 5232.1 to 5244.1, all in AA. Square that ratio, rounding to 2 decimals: 0.90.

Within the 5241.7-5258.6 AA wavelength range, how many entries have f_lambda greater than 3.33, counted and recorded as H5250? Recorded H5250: 6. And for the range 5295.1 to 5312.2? 2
